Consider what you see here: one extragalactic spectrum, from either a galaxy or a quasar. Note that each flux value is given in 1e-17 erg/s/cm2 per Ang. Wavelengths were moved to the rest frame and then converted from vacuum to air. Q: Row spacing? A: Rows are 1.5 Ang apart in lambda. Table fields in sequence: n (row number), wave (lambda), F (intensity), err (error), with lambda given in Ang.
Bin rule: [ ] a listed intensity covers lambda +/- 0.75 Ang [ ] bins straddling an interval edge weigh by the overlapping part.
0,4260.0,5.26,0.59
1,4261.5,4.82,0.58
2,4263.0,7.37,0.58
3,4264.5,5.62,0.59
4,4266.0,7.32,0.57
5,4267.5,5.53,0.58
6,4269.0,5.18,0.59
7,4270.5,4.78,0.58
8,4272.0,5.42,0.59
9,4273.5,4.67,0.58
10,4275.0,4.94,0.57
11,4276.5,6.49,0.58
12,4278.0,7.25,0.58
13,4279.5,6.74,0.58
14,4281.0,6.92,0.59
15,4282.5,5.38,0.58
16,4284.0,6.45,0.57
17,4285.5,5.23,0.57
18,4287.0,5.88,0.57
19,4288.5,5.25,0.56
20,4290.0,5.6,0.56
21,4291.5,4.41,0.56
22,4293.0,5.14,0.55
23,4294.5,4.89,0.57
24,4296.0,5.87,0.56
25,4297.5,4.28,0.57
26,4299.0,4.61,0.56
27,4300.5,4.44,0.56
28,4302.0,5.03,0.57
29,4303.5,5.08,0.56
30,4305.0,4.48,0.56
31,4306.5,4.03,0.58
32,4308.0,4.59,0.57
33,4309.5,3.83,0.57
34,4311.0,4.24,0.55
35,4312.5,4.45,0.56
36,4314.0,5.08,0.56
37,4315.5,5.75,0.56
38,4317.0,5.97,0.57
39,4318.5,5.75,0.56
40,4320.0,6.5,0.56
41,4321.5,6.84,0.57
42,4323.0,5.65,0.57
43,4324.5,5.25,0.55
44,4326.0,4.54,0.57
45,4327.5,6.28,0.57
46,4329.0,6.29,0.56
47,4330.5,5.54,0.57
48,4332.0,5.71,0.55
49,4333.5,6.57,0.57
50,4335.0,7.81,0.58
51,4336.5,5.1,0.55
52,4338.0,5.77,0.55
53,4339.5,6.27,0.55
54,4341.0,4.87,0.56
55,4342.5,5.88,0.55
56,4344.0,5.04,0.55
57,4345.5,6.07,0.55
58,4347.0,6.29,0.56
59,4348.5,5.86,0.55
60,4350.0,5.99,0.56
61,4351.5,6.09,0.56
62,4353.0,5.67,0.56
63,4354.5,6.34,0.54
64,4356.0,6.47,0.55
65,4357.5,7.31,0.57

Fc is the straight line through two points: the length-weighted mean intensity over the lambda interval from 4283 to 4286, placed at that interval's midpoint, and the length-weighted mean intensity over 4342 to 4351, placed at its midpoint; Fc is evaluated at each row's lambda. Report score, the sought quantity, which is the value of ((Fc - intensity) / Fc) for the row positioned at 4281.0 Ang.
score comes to -0.18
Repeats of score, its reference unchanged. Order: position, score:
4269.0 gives 0.11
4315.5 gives 0.02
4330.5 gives 0.05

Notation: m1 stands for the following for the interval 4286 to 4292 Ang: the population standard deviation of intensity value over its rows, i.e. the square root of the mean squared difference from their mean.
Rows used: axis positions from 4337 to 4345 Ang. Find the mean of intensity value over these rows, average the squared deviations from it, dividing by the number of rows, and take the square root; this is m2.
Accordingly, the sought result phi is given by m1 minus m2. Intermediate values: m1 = 0.55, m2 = 0.53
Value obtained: 0.02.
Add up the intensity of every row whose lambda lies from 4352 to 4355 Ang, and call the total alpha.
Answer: 12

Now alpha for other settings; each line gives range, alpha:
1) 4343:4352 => 35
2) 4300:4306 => 19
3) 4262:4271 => 36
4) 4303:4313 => 31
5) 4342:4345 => 11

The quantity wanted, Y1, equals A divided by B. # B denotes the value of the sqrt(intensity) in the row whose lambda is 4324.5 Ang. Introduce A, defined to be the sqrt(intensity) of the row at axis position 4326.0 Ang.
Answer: 0.93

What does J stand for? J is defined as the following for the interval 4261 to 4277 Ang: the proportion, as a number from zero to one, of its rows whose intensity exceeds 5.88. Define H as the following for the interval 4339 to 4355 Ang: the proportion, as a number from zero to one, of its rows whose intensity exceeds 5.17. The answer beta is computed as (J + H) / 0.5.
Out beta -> 2.2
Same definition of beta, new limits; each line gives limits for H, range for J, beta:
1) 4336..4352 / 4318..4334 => 2.4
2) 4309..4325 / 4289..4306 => 1.3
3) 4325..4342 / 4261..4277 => 2.0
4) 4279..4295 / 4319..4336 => 2.5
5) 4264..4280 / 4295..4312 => 1.5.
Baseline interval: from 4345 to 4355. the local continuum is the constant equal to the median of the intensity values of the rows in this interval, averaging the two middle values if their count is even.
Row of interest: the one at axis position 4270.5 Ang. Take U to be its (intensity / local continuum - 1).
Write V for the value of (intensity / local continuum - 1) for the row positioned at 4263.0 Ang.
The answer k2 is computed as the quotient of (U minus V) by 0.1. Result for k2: -4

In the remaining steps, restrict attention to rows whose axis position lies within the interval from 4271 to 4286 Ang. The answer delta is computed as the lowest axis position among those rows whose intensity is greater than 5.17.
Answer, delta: 4272.0 Ang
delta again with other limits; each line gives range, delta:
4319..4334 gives 4320.0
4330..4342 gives 4330.5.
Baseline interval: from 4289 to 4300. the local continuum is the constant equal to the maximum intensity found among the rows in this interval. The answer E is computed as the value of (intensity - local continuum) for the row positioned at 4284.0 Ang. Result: 0.6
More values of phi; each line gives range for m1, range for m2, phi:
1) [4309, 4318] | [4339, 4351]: 0.28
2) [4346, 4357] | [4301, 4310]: -0.20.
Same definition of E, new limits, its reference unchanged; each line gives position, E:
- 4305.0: -1.4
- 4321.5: 1.0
